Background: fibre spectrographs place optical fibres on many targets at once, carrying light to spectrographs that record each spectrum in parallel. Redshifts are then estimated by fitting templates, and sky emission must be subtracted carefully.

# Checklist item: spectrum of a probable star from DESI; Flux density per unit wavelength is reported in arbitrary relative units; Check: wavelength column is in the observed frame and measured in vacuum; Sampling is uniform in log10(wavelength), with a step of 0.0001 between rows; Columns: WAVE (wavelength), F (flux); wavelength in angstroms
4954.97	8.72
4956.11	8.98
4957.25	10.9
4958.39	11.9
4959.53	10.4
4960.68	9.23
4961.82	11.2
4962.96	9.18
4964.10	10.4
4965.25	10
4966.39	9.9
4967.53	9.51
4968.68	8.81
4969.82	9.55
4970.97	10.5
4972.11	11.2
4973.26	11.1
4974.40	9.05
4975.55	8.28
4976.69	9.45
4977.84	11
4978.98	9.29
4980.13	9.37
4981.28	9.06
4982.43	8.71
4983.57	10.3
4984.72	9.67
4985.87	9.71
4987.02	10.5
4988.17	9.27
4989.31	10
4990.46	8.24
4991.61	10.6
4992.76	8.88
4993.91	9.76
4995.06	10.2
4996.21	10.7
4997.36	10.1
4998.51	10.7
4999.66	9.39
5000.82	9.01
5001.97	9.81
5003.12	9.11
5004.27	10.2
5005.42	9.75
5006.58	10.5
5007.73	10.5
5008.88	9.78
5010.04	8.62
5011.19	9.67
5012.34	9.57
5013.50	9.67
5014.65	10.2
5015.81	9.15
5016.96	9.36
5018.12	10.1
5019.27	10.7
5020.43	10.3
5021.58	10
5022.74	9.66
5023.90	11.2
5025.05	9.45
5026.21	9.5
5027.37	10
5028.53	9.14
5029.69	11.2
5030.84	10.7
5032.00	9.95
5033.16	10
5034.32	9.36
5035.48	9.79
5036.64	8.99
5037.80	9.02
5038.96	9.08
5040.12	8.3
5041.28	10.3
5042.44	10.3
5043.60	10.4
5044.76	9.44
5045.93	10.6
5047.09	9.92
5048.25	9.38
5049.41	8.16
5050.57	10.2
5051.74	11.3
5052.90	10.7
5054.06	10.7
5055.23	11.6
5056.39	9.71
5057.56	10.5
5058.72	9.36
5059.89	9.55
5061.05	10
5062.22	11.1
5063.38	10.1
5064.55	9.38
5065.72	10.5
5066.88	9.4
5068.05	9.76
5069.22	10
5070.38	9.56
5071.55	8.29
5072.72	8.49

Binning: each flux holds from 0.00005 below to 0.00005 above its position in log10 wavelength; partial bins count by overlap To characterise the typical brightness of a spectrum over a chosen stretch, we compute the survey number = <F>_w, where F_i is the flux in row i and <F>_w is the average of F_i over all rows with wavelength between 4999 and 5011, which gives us 9.67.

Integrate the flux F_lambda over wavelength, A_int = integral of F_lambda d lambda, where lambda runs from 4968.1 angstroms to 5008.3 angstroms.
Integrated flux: 393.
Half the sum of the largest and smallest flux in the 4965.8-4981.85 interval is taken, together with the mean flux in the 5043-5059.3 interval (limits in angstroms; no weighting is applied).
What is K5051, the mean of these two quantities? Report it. 9.9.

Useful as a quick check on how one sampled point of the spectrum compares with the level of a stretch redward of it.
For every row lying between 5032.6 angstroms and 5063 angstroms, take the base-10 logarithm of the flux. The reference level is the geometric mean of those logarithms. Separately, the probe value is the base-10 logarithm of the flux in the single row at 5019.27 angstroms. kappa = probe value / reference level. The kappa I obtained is 1.04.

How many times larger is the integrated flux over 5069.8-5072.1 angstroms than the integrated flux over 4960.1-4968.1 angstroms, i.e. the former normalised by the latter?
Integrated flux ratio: 0.26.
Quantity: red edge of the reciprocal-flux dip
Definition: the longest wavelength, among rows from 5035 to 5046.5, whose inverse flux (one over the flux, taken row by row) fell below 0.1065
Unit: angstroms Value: 5045.93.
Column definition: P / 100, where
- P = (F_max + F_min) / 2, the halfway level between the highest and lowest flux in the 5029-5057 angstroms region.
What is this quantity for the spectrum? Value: 0.0988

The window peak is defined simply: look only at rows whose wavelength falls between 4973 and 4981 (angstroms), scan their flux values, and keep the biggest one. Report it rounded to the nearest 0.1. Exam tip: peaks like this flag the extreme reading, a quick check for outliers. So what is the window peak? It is 11.1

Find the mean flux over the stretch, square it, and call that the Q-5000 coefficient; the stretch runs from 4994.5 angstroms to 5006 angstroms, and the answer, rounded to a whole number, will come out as 98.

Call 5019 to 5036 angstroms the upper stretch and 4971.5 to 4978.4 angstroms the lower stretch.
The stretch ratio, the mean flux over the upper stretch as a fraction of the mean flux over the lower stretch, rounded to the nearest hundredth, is 1.00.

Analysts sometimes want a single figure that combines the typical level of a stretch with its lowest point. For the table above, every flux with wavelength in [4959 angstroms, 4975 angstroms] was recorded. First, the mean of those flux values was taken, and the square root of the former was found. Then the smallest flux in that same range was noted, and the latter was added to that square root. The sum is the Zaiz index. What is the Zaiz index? 12.0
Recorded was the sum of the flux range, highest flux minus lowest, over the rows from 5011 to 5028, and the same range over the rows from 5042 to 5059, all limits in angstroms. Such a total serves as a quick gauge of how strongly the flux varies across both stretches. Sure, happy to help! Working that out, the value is 5.49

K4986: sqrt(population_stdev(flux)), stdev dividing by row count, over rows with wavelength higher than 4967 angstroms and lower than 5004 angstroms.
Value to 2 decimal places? 0.89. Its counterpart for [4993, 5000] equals 0.69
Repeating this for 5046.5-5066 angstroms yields 0.91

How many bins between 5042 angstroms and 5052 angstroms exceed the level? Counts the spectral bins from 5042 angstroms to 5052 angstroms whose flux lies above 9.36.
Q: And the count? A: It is 8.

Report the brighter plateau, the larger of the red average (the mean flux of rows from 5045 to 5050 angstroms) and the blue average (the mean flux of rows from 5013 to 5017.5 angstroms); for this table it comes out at 9.6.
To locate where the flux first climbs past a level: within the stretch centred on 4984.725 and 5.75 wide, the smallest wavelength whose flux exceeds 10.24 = 4983.57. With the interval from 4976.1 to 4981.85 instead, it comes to 4977.84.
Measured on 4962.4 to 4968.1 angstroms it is 4964.10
